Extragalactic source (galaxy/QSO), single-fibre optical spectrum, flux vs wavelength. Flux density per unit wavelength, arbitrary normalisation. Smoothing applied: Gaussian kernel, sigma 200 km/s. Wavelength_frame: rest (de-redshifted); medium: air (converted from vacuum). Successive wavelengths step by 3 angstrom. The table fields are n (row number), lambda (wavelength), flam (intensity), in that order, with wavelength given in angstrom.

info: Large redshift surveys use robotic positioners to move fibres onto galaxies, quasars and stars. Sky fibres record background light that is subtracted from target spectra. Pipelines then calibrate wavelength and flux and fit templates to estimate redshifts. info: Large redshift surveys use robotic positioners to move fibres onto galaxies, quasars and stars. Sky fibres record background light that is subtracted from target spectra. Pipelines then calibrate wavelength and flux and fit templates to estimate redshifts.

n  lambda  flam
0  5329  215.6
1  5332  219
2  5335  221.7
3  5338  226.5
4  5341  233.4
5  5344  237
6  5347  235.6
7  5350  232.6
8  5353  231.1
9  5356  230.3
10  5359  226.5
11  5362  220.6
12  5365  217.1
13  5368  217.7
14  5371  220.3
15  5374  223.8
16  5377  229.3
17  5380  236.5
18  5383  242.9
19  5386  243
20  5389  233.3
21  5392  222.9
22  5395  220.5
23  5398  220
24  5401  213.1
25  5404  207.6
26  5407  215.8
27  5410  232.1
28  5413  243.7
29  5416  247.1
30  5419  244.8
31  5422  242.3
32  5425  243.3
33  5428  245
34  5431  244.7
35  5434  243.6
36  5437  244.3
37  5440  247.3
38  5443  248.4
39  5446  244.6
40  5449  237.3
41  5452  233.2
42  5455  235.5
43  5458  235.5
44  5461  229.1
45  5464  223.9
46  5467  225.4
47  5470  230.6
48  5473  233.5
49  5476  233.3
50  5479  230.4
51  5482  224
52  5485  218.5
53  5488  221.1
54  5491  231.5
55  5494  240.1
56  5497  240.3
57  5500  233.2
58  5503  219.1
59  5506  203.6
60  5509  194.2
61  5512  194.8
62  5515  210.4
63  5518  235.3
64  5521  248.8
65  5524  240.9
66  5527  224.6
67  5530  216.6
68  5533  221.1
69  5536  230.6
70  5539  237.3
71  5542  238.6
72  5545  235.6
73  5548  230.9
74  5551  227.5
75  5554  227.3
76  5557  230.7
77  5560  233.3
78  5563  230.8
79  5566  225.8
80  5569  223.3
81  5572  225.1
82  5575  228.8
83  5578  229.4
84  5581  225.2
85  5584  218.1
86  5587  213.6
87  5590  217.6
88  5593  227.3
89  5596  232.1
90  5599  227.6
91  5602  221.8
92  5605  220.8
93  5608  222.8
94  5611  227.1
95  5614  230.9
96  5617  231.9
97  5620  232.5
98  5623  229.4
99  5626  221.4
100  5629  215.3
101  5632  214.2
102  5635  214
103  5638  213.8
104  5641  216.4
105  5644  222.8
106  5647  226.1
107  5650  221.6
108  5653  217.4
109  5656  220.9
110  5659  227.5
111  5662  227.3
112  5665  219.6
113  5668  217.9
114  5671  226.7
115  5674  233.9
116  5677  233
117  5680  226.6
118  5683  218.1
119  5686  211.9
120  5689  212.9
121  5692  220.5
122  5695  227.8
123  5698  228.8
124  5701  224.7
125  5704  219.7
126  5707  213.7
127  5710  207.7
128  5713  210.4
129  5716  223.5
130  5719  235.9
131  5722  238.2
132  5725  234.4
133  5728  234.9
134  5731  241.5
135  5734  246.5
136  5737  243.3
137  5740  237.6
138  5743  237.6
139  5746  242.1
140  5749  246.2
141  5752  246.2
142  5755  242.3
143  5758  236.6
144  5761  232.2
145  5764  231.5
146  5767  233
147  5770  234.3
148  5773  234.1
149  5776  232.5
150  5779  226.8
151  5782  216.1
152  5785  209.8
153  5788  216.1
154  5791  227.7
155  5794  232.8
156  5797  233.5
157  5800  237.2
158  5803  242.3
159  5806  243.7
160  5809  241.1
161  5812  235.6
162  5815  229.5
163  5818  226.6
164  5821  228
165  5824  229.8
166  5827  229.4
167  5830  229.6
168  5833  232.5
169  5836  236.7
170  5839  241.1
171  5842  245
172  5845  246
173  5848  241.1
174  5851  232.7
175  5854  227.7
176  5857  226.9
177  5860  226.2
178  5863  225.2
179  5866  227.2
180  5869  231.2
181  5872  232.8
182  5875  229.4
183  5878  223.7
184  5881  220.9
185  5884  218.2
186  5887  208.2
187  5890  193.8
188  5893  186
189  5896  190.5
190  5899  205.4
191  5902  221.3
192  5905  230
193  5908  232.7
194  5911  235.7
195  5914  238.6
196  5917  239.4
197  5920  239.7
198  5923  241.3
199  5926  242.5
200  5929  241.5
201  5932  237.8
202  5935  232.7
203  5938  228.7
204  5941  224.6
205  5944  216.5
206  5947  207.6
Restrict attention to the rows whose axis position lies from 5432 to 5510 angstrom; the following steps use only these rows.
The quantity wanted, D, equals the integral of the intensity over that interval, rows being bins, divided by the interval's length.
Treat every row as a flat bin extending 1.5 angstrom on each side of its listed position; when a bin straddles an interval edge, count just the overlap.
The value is 231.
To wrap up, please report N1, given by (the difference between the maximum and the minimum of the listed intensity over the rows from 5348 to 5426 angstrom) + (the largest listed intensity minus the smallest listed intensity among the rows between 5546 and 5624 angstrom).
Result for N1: 59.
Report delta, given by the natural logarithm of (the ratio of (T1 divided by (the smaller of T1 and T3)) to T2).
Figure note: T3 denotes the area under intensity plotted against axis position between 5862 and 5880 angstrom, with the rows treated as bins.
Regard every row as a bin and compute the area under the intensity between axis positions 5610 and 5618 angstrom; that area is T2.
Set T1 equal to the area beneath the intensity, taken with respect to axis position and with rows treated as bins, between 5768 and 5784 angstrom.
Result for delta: -7.5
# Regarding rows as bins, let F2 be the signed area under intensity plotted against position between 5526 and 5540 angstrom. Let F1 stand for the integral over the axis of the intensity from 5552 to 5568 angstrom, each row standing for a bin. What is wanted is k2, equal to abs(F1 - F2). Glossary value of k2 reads 509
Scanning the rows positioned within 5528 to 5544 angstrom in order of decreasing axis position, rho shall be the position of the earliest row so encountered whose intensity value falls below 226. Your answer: 5533 angstrom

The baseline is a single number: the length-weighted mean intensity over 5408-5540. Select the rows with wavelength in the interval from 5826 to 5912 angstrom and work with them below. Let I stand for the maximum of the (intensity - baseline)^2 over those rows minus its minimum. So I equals 2102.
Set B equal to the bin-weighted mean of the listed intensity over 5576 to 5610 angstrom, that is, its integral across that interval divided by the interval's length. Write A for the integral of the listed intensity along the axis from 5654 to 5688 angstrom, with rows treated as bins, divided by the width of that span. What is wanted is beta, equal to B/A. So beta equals 1.00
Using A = 224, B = 223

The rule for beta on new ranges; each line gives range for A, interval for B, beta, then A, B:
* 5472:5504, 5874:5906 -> 0.92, 230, 211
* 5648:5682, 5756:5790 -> 1.01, 225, 228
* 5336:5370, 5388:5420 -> 1.00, 228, 227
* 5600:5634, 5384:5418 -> 1.02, 224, 228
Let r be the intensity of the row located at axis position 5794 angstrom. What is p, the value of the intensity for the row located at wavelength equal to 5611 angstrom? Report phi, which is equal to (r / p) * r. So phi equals 239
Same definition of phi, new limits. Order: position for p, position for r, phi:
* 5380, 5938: 221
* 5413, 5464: 206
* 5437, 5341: 223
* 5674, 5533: 209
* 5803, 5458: 229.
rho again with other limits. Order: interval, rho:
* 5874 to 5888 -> 5887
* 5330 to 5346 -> 5335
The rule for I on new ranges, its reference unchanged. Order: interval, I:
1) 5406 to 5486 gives 274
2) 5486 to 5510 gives 1417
